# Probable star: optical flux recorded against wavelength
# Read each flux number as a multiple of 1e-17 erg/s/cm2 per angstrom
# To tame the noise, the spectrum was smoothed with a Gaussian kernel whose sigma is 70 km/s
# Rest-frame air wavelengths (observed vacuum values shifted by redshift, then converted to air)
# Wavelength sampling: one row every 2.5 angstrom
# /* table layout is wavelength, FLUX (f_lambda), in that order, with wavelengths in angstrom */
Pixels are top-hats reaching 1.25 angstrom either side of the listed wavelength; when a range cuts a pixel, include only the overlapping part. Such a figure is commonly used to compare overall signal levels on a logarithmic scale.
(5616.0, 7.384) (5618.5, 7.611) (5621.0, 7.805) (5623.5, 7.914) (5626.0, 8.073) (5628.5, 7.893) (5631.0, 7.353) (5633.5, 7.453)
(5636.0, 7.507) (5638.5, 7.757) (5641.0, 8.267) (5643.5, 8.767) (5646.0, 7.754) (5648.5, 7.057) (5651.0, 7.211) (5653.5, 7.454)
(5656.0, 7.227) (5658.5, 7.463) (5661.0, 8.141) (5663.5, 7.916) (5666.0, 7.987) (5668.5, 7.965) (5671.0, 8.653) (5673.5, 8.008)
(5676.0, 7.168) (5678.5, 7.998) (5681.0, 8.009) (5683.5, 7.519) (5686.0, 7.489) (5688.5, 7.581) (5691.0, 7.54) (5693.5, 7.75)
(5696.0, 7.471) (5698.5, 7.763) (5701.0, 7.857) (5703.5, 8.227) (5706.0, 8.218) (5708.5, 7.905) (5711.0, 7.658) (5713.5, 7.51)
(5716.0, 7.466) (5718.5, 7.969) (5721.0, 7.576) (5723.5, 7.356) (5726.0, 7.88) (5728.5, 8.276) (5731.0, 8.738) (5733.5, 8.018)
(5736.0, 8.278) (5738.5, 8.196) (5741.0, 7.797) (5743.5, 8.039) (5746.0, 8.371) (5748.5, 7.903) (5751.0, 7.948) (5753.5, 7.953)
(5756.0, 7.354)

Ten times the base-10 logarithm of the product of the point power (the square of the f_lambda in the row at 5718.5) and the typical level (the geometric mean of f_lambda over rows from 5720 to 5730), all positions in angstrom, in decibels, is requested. 26.9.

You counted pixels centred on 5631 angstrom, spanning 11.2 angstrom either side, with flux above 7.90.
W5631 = 3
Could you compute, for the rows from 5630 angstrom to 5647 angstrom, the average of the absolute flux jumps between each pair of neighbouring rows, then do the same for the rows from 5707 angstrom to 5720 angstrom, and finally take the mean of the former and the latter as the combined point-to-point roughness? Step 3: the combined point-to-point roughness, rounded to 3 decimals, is 0.320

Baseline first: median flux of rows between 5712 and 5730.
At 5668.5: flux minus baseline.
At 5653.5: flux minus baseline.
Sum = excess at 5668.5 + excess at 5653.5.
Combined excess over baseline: 0.3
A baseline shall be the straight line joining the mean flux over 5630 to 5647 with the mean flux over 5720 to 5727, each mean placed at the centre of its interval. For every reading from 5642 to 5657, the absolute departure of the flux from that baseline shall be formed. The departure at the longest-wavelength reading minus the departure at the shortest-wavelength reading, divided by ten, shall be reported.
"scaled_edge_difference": -0.04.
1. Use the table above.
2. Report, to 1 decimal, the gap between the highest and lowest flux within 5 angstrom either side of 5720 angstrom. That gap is 0.6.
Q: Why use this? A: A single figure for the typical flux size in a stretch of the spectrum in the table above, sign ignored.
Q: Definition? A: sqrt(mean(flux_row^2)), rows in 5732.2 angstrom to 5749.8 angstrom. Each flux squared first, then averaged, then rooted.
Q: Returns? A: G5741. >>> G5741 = 8.09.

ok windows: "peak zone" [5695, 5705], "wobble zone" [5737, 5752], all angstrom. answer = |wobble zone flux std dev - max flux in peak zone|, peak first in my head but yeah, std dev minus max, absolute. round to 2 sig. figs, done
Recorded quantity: 8.0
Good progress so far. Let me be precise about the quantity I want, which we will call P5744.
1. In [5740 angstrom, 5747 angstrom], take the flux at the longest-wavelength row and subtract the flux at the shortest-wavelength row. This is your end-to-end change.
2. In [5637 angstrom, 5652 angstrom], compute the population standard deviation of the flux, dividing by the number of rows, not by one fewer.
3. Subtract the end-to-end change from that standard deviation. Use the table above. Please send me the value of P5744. 0.0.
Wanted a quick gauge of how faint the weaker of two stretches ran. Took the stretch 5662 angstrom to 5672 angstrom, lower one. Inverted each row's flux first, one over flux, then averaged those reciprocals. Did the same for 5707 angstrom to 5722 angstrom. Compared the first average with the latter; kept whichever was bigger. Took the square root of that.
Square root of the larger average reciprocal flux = 0.361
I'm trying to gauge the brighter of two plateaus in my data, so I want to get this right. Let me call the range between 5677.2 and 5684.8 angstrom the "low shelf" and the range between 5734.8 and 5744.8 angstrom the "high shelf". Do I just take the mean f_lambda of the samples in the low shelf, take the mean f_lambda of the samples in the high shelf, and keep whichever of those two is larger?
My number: 8.08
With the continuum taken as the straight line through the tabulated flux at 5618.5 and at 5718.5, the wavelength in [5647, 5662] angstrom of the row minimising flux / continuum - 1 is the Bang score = 5648.5 angstrom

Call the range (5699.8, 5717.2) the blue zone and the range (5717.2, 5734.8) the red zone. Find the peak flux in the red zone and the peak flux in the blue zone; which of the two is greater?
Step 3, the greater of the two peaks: 8.74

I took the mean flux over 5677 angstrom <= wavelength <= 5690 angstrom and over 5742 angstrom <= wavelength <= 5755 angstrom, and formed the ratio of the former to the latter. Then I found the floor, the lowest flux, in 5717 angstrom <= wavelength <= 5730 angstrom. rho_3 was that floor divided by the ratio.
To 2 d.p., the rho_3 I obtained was 7.66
